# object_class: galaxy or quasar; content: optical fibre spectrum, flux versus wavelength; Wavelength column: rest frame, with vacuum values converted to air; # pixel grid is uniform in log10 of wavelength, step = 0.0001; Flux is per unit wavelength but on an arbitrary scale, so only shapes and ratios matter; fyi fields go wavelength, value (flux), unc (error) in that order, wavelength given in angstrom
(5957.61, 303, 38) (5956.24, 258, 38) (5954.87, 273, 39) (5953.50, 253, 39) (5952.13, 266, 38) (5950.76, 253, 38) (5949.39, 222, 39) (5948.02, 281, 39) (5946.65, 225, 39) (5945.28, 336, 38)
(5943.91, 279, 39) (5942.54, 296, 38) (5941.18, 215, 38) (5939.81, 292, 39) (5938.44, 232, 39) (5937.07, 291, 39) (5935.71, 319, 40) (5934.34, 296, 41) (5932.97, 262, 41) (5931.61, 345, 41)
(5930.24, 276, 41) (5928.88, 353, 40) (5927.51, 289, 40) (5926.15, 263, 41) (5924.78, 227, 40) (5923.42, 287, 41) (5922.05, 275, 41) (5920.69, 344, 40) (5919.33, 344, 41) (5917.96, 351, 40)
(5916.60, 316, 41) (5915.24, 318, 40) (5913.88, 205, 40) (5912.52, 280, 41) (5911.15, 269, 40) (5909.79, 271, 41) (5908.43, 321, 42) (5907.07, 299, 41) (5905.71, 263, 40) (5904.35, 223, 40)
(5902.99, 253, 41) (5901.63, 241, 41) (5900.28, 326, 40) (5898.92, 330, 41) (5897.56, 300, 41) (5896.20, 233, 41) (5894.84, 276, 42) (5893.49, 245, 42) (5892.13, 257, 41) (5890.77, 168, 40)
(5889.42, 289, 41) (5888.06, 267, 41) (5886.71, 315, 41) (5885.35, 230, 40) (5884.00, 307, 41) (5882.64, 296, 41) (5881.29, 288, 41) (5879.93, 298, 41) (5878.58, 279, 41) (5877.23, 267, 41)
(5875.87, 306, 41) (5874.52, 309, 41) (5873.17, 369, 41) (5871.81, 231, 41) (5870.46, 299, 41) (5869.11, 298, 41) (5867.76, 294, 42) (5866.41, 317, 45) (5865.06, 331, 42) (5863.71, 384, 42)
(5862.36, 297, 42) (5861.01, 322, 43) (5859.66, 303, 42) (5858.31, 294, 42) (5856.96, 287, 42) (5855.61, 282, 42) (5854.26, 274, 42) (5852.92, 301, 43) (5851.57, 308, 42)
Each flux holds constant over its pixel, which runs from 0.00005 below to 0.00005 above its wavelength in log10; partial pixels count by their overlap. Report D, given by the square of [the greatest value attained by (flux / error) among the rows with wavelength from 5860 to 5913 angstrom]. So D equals 83.6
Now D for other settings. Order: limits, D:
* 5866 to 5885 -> 81.0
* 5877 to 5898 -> 59.0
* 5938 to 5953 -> 78.2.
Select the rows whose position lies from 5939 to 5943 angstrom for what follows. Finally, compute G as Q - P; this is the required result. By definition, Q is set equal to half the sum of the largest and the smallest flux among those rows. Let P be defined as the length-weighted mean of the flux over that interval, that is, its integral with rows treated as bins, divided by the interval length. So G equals -10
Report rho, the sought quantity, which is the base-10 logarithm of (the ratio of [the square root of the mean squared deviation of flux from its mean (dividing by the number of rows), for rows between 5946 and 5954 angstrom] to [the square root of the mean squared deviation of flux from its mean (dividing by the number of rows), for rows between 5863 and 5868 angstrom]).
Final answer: -0.20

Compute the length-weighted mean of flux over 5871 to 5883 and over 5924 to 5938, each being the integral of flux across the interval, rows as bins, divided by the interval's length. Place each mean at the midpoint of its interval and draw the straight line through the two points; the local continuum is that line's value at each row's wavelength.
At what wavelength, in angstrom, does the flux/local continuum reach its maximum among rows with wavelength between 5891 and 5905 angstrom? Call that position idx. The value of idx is 5898.92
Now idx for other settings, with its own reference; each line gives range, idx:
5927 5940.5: 5928.88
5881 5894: 5886.71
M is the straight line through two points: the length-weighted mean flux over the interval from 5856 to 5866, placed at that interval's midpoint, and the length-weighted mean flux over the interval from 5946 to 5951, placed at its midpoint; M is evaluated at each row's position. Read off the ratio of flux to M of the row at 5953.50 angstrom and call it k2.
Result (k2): 1.05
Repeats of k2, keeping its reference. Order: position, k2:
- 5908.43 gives 1.16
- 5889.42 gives 0.99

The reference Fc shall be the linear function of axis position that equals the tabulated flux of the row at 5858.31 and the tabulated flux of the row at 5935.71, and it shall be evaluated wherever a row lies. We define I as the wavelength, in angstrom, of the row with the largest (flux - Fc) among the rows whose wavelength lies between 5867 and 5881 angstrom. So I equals 5873.17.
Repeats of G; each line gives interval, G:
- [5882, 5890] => -11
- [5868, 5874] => 1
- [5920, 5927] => 6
